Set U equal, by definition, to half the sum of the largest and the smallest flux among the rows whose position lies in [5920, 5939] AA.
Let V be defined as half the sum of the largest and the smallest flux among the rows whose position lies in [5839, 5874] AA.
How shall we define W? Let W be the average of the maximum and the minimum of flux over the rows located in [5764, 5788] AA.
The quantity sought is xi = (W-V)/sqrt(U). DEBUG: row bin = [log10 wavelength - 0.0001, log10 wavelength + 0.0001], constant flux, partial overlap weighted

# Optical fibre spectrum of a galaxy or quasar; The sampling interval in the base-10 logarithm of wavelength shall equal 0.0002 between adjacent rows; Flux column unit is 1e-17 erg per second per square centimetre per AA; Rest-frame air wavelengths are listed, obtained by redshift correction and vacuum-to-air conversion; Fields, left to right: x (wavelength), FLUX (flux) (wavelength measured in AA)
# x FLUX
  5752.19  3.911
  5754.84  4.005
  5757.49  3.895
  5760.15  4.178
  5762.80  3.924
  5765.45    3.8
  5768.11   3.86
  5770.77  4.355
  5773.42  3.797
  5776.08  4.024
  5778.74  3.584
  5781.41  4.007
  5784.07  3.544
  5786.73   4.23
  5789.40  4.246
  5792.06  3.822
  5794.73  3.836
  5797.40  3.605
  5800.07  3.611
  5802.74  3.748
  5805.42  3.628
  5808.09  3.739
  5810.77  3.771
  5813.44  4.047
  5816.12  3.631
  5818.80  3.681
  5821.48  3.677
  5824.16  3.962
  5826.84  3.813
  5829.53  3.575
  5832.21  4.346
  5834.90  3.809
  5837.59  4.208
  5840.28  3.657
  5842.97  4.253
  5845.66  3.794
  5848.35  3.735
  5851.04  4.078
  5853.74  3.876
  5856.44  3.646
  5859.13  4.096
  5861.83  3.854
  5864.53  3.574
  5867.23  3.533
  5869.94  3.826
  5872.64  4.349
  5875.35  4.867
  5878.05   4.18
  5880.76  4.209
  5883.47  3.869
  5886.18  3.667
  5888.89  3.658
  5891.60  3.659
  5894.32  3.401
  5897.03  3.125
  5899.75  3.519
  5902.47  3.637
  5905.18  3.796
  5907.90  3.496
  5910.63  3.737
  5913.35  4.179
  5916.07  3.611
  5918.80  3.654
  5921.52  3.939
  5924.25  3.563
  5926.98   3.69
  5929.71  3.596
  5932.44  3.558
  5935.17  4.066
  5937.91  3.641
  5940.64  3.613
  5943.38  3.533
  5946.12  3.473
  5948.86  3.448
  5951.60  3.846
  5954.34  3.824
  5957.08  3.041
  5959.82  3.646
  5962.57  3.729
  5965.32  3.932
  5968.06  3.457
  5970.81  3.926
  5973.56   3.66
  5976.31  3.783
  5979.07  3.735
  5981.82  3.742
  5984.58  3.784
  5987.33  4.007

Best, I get 0.00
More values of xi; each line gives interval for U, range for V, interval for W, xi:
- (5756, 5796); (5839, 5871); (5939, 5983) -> -0.20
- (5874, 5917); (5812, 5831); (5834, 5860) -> 0.07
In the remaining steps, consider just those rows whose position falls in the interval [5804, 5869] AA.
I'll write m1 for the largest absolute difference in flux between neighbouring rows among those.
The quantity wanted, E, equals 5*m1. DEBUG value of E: 3.9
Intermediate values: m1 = 0.77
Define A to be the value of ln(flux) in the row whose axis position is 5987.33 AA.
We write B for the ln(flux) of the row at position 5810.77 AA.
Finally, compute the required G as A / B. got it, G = 1.05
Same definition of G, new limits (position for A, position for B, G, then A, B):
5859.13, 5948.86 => 1.14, 1.41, 1.24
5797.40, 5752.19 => 0.94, 1.28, 1.36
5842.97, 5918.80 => 1.12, 1.45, 1.30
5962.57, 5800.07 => 1.03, 1.32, 1.28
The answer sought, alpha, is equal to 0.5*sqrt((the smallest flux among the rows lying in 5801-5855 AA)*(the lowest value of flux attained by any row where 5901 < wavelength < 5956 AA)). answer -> 1.76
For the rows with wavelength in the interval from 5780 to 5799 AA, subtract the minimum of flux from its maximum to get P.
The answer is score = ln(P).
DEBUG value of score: -0.35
